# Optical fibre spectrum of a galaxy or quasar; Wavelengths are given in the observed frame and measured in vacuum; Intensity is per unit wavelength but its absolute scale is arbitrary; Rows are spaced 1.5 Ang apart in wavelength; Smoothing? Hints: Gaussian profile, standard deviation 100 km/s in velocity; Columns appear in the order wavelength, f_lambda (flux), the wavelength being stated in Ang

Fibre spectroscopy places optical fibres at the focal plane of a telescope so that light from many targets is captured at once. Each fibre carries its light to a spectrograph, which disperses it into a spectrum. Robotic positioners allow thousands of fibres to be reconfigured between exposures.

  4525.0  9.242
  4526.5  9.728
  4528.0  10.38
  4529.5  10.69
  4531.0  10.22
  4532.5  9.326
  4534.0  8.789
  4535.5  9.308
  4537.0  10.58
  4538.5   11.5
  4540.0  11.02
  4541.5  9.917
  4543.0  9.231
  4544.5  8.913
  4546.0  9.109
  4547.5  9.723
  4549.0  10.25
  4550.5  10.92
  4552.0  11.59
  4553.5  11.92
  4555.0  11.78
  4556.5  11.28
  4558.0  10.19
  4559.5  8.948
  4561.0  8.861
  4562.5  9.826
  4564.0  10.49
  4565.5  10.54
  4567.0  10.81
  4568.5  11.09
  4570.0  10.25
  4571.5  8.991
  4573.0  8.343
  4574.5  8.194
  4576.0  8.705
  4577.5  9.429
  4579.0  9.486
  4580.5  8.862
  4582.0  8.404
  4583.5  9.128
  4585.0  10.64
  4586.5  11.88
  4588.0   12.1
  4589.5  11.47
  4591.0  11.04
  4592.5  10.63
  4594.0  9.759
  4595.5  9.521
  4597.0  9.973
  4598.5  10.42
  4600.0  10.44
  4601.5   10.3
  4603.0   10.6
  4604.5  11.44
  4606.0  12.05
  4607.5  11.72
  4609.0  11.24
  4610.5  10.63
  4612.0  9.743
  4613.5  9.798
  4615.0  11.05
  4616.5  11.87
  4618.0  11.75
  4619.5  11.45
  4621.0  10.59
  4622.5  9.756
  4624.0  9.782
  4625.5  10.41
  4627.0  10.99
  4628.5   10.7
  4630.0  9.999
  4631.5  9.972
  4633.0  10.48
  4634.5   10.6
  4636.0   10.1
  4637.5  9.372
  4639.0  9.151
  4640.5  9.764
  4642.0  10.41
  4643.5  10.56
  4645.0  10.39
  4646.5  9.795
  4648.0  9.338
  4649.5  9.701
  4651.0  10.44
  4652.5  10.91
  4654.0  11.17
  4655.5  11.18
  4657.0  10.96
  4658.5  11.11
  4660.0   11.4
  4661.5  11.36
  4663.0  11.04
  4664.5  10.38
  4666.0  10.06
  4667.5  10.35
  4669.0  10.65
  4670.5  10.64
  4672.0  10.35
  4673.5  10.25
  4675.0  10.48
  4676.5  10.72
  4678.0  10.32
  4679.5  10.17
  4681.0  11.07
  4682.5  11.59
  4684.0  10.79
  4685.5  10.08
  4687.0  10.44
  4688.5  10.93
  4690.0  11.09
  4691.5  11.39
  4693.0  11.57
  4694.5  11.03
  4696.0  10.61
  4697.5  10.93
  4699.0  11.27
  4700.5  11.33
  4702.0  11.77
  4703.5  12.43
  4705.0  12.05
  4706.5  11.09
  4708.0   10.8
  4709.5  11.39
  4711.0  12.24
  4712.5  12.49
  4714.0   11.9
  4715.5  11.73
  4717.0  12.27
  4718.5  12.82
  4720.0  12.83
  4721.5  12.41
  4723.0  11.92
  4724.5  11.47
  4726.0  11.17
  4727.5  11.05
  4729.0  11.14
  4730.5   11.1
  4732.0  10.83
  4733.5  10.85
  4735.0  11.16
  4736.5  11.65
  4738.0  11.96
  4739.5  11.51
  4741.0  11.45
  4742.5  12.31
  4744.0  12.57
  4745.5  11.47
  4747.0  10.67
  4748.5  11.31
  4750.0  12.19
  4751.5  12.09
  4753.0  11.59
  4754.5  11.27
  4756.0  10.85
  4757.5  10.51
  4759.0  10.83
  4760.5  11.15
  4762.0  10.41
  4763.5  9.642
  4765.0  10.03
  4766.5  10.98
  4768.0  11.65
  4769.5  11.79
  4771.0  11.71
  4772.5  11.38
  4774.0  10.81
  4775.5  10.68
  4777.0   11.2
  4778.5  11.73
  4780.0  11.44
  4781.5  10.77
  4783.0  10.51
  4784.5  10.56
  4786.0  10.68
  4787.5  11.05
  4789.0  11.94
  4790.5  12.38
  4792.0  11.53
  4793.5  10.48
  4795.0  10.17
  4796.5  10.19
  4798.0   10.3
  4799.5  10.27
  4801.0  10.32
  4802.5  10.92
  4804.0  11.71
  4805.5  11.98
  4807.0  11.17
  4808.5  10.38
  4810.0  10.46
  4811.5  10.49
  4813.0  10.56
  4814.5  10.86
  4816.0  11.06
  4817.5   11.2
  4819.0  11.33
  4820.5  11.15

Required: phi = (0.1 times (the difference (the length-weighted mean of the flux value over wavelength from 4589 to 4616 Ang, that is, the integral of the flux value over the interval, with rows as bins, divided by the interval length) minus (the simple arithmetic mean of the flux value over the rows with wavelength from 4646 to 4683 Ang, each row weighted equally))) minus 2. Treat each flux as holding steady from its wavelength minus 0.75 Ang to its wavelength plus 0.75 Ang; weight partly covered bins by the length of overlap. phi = -2.00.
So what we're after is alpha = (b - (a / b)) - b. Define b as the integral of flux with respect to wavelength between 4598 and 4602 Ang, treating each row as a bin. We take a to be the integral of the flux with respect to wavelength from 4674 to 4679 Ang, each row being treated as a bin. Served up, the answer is -1.3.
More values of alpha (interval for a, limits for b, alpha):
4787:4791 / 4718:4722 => -0.9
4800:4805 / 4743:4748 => -0.9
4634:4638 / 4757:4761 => -0.9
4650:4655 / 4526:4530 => -1.3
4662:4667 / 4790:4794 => -1.1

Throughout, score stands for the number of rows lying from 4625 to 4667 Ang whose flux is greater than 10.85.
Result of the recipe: 9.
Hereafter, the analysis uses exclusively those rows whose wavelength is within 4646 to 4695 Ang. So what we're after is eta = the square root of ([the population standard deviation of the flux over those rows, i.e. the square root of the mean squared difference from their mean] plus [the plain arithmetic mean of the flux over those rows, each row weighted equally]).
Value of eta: 3.35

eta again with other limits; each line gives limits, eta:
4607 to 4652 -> 3.33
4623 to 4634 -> 3.28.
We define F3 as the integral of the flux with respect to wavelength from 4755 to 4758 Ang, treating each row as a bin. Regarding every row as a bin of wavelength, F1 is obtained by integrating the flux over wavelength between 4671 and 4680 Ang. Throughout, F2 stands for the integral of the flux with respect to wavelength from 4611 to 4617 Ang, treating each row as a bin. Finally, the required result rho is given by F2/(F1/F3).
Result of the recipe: 22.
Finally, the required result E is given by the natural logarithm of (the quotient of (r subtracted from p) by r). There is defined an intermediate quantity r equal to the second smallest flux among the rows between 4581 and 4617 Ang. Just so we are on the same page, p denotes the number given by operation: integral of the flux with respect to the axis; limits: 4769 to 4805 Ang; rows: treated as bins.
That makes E 3.75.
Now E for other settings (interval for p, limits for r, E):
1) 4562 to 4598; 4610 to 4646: 3.62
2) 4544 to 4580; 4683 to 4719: 3.51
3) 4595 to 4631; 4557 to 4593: 3.81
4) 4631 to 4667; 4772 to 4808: 3.58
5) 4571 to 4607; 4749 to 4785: 3.56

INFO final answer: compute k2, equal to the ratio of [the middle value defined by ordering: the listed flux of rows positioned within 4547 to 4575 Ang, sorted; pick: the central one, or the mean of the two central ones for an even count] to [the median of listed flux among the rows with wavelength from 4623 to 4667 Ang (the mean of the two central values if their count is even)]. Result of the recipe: 0.98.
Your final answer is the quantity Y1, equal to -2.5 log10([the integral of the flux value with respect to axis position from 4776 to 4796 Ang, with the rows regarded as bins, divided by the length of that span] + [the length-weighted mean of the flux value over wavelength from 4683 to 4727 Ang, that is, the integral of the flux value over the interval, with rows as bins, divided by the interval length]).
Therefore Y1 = -3.39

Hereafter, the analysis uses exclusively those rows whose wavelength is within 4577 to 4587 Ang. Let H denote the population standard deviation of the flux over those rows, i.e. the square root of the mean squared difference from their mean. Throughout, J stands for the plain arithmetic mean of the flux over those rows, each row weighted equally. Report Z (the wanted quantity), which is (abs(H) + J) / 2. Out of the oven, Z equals 5.4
